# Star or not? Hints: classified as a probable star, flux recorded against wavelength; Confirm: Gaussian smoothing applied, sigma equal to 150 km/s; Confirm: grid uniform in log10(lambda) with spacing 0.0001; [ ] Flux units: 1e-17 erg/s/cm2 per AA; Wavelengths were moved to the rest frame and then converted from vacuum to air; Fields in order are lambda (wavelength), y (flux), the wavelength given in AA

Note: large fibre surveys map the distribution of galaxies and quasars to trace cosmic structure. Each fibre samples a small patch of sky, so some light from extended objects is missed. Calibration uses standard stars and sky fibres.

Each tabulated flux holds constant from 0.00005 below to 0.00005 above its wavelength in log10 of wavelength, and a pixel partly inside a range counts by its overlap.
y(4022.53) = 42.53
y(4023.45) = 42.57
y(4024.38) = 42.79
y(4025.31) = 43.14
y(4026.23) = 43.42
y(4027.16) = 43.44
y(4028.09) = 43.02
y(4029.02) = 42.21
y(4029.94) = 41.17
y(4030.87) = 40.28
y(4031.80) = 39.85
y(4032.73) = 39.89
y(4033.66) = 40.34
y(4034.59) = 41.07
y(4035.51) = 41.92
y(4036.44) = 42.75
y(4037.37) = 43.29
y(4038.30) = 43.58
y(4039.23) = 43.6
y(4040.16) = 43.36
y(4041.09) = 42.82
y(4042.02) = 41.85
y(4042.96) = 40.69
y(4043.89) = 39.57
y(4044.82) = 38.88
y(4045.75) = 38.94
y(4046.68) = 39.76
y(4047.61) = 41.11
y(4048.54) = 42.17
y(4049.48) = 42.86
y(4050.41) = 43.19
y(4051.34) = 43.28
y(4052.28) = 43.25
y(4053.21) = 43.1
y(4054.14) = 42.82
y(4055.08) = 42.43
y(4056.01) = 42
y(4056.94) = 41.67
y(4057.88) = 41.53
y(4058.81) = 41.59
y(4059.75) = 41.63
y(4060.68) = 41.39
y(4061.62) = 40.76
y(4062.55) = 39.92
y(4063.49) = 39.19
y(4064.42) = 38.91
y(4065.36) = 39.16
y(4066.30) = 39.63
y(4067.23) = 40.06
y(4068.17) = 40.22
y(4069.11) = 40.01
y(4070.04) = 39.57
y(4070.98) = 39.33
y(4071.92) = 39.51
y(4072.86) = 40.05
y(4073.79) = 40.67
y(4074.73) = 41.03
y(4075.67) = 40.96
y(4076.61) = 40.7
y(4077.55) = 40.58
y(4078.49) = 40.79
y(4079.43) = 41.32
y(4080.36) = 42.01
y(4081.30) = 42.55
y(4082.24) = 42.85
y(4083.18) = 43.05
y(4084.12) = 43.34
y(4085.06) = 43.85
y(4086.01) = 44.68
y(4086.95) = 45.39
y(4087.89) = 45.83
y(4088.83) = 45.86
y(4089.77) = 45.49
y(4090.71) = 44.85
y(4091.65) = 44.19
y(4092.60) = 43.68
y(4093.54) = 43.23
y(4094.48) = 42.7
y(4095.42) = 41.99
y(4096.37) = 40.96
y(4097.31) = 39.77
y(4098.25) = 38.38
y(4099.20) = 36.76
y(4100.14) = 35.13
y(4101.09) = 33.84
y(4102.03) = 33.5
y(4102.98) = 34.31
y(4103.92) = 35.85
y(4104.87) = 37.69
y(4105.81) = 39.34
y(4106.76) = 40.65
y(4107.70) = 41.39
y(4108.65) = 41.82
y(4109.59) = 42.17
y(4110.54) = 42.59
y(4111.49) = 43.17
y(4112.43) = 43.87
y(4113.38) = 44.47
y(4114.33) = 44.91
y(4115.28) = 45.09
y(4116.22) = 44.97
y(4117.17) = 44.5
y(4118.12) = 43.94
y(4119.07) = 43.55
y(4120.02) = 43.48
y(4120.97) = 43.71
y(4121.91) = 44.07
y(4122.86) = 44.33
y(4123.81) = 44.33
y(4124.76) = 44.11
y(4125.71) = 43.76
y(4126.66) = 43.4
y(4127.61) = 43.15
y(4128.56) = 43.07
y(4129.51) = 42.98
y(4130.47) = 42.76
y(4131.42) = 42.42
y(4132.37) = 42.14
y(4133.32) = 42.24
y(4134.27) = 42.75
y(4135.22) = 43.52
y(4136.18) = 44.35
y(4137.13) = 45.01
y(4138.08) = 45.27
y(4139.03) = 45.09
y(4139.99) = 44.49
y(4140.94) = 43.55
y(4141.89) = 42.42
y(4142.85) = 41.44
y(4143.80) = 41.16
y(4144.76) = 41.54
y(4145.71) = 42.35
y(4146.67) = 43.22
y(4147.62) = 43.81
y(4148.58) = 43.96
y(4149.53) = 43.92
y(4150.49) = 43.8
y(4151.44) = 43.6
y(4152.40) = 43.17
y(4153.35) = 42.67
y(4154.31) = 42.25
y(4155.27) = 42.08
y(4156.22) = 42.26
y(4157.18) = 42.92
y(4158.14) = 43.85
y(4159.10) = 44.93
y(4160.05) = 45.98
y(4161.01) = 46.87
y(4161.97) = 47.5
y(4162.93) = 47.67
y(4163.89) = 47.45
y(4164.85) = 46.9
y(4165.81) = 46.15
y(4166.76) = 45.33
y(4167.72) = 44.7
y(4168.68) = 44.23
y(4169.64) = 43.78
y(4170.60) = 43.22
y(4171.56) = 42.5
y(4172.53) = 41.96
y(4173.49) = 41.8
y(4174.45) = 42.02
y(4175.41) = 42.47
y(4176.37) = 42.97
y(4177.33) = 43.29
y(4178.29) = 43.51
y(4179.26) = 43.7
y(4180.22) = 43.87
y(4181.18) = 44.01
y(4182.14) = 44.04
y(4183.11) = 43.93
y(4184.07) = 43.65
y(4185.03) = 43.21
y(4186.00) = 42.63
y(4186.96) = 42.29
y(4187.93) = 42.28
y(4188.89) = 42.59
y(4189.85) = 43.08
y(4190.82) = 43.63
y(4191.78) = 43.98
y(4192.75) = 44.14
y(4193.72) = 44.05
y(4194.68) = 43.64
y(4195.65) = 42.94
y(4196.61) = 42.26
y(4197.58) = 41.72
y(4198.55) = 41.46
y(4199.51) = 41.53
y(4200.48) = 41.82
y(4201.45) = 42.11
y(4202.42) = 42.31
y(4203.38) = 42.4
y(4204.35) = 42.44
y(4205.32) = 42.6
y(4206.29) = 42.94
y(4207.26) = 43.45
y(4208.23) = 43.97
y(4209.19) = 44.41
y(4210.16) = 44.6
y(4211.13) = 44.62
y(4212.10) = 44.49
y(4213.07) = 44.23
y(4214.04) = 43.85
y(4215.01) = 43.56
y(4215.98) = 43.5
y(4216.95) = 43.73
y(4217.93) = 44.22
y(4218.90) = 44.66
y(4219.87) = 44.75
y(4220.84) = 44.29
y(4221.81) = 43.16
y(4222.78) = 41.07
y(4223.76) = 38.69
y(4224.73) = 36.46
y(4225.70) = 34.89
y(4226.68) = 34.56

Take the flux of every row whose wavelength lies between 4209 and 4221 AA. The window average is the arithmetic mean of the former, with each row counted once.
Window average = 44.2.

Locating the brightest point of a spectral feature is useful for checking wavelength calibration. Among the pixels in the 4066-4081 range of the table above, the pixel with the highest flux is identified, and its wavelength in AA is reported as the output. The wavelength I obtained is 4080.36 AA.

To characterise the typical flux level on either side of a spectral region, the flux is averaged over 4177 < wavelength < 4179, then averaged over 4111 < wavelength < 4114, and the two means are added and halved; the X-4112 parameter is 43.6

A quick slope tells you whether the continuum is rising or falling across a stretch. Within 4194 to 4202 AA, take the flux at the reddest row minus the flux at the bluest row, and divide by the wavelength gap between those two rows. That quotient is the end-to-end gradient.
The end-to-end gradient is -0.23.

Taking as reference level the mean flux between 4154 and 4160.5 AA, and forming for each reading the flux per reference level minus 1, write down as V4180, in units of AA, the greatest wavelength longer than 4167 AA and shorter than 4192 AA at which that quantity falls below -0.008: 4189.85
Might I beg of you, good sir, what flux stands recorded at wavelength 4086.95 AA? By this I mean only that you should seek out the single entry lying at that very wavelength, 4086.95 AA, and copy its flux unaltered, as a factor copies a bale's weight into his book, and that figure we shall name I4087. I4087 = 45.39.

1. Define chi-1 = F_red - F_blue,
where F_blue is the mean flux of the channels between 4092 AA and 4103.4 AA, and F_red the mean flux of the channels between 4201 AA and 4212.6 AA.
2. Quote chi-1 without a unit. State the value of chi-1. 4.7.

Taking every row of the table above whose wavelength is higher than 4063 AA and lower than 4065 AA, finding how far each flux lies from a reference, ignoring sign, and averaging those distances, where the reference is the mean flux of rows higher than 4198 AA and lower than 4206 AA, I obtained 3.0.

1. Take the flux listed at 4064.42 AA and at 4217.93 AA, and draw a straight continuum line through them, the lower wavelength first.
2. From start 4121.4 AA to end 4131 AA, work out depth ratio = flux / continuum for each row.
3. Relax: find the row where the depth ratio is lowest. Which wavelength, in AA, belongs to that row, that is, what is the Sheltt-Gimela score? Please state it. 4130.47 AA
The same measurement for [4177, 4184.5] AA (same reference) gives 4177.33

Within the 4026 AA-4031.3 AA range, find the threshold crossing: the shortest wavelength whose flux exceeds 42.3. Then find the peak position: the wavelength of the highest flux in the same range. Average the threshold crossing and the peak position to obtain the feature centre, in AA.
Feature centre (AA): 4026.7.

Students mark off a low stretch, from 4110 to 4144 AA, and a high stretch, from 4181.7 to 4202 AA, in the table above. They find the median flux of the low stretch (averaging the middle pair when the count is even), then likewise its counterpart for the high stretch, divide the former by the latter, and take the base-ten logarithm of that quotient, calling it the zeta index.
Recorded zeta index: 0.007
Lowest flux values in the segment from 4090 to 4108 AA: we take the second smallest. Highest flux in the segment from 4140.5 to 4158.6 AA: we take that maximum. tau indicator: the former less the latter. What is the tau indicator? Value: -10.1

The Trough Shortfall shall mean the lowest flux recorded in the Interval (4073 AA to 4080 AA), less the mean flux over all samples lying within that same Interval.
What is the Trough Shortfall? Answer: 0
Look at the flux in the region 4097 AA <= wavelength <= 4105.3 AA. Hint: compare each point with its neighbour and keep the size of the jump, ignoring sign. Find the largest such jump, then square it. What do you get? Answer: 3.4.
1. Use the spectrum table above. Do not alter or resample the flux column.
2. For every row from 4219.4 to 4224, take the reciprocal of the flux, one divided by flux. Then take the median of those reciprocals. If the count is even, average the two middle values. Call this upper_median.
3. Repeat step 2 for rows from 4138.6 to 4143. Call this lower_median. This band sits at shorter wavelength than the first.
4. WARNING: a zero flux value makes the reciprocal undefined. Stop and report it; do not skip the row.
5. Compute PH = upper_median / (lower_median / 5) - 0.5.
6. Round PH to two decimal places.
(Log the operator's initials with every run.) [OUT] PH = 4.55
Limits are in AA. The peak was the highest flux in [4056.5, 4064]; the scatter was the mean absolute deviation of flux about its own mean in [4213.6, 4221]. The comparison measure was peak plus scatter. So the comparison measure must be 42.1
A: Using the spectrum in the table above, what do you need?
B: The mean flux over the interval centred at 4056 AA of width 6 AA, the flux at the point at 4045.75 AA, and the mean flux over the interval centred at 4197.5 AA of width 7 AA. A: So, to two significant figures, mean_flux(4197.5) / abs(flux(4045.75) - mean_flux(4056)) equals 13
